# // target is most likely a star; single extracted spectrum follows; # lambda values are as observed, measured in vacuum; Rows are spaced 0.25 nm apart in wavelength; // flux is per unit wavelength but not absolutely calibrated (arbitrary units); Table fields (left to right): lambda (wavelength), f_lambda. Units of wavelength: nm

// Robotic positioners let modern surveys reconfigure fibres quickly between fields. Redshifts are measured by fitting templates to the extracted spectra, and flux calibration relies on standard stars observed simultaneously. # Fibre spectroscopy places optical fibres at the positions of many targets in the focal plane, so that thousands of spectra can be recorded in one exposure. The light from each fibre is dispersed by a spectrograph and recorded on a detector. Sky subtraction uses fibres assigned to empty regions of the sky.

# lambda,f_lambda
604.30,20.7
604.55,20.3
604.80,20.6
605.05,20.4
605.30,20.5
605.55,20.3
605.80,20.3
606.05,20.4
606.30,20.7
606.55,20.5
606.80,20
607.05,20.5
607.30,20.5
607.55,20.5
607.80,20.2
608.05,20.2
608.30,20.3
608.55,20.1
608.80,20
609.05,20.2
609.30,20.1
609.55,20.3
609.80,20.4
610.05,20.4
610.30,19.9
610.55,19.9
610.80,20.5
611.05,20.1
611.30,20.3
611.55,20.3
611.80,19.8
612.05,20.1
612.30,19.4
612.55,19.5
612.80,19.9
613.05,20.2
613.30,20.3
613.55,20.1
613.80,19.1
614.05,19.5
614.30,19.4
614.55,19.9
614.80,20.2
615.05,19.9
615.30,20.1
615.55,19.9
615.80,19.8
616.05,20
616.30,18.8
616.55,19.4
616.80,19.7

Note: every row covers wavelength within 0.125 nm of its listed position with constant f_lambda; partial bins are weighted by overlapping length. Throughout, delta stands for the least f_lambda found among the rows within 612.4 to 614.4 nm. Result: 19.1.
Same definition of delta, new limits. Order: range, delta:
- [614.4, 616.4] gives 18.8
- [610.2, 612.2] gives 19.8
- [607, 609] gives 20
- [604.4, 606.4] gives 20.3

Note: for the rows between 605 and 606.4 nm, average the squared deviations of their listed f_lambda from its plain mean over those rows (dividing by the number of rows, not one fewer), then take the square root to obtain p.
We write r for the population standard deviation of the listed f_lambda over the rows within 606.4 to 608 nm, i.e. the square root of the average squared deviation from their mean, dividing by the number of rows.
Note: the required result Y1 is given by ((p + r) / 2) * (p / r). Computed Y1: 0.12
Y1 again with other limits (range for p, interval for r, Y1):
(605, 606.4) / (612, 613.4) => 0.10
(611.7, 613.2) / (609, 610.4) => 0.38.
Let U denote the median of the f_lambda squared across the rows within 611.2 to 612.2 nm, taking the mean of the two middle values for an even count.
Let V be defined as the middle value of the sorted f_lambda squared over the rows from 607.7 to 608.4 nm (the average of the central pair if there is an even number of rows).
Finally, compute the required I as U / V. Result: 1.00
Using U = 408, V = 408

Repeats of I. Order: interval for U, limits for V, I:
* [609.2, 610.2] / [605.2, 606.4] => 1.00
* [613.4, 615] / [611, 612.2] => 0.96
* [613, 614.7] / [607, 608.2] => 0.94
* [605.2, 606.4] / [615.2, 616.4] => 1.05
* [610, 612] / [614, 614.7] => 1.07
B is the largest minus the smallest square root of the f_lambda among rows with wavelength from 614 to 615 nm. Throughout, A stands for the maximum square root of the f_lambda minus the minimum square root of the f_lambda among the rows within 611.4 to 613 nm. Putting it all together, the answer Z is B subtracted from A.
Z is 0.011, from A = 0.10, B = 0.09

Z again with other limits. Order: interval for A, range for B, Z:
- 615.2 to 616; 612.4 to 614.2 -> -0.102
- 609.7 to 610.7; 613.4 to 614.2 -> -0.057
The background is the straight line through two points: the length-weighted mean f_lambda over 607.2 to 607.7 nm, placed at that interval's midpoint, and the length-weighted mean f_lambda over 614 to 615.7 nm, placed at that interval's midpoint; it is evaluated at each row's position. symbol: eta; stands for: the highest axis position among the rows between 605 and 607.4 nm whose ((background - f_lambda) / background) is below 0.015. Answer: 607.30 nm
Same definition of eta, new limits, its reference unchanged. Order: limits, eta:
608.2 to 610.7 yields 610.05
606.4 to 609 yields 608.55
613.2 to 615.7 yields 615.55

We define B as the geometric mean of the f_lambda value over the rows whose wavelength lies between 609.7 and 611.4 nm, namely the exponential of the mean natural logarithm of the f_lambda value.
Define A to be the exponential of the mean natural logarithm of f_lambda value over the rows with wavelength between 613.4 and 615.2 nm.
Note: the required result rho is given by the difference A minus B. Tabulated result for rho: -0.5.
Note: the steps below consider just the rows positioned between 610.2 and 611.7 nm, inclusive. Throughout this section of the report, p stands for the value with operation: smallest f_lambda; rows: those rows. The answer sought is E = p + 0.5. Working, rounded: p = 19.9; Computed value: 20.4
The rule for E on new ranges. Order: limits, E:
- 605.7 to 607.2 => 20.5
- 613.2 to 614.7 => 19.6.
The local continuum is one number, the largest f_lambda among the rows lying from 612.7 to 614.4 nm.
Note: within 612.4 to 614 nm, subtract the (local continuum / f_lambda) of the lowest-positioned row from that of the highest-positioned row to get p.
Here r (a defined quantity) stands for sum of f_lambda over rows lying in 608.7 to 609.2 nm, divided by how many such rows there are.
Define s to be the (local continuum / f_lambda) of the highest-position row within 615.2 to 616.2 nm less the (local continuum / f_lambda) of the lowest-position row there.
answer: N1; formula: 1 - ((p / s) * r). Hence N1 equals -86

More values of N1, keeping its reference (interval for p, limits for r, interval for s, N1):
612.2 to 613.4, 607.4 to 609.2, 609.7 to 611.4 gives 192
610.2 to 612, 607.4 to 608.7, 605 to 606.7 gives 23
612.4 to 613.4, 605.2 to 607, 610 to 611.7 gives 172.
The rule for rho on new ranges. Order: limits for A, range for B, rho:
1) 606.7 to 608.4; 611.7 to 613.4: 0.4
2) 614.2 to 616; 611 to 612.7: 0.0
